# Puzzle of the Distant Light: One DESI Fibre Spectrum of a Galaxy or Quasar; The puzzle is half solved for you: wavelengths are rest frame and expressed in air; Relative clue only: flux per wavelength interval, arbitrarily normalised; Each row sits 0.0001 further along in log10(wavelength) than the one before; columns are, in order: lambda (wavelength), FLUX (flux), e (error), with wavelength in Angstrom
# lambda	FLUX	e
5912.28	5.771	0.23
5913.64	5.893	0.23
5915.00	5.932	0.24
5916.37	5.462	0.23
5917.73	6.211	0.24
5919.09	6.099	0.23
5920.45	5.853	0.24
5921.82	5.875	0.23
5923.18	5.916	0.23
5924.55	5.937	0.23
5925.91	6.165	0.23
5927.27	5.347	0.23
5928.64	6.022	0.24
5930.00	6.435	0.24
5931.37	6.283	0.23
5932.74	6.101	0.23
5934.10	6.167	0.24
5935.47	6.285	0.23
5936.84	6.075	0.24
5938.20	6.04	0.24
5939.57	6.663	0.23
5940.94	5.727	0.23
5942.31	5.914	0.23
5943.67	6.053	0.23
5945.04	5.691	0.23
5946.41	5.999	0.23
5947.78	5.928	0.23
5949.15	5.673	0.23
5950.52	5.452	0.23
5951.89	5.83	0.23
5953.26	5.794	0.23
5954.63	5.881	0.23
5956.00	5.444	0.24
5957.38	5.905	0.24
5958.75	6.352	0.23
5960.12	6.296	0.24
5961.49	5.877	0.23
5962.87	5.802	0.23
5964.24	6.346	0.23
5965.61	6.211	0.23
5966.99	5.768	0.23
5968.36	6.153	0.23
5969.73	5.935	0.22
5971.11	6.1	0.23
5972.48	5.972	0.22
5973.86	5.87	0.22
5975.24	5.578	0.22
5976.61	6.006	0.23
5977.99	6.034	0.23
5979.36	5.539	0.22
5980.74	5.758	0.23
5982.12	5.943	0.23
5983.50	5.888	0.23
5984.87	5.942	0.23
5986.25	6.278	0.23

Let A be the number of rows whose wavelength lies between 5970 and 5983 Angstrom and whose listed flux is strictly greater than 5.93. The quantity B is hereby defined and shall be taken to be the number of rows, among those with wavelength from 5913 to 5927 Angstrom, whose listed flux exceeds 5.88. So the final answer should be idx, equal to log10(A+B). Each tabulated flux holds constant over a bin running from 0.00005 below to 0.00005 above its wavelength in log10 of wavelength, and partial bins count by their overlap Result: 1.08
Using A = 5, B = 7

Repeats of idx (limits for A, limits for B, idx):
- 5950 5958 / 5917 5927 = 0.70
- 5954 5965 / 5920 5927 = 0.78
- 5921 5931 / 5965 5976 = 0.95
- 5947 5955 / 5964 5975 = 0.78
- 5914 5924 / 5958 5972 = 1.00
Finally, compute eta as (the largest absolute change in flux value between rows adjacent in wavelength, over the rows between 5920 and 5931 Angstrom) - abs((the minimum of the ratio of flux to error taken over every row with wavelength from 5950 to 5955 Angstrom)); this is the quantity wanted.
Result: -22.9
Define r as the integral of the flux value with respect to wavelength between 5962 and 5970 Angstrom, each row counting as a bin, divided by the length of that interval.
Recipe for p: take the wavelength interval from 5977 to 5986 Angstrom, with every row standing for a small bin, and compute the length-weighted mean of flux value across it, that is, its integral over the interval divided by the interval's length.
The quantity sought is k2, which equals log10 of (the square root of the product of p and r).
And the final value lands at 0.775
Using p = 5.88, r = 6.0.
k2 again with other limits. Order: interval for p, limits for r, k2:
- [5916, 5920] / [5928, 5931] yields 0.785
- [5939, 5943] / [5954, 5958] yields 0.771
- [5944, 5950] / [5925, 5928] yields 0.764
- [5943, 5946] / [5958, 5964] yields 0.777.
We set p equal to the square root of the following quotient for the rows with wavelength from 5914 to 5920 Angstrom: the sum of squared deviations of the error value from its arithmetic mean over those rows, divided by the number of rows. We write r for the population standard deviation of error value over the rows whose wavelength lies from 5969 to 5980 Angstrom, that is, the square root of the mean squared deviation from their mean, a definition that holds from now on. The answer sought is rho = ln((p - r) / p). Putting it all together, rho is -3.4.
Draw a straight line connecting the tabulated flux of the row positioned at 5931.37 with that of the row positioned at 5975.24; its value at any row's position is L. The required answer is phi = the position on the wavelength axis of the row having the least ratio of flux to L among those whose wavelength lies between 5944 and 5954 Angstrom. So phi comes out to 5950.52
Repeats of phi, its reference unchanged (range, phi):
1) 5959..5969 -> 5962.87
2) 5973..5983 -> 5975.24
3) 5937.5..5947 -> 5940.94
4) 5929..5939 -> 5932.74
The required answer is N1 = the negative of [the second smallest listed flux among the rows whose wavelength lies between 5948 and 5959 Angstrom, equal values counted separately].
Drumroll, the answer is -5.45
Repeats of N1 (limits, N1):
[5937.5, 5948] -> -5.73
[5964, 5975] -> -5.87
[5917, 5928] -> -5.85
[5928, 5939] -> -6.04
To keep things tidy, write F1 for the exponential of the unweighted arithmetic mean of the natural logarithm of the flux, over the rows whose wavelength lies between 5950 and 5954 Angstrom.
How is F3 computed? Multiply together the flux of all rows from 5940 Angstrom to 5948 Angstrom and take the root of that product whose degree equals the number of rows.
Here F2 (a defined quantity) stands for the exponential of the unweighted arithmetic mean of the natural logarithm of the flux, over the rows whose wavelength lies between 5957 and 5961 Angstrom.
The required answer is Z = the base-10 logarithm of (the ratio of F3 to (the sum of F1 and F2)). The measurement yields -0.305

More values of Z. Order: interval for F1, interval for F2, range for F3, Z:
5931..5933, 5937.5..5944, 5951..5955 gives -0.323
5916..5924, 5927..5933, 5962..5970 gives -0.296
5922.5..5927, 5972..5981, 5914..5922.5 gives -0.302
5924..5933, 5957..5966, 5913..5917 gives -0.324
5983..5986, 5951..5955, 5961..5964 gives -0.304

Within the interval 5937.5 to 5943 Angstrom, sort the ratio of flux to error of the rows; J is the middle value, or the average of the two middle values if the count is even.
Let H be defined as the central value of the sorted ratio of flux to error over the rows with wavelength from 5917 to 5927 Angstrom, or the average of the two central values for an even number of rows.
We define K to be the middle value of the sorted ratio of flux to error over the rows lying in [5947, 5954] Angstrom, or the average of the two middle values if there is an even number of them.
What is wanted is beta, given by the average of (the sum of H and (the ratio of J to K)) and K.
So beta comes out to 26.0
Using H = 25.8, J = 25.4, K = 25.2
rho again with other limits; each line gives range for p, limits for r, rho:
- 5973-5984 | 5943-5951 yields 0.0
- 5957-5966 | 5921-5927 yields 0.0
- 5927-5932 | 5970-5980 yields -4.6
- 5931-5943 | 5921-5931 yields -3.2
